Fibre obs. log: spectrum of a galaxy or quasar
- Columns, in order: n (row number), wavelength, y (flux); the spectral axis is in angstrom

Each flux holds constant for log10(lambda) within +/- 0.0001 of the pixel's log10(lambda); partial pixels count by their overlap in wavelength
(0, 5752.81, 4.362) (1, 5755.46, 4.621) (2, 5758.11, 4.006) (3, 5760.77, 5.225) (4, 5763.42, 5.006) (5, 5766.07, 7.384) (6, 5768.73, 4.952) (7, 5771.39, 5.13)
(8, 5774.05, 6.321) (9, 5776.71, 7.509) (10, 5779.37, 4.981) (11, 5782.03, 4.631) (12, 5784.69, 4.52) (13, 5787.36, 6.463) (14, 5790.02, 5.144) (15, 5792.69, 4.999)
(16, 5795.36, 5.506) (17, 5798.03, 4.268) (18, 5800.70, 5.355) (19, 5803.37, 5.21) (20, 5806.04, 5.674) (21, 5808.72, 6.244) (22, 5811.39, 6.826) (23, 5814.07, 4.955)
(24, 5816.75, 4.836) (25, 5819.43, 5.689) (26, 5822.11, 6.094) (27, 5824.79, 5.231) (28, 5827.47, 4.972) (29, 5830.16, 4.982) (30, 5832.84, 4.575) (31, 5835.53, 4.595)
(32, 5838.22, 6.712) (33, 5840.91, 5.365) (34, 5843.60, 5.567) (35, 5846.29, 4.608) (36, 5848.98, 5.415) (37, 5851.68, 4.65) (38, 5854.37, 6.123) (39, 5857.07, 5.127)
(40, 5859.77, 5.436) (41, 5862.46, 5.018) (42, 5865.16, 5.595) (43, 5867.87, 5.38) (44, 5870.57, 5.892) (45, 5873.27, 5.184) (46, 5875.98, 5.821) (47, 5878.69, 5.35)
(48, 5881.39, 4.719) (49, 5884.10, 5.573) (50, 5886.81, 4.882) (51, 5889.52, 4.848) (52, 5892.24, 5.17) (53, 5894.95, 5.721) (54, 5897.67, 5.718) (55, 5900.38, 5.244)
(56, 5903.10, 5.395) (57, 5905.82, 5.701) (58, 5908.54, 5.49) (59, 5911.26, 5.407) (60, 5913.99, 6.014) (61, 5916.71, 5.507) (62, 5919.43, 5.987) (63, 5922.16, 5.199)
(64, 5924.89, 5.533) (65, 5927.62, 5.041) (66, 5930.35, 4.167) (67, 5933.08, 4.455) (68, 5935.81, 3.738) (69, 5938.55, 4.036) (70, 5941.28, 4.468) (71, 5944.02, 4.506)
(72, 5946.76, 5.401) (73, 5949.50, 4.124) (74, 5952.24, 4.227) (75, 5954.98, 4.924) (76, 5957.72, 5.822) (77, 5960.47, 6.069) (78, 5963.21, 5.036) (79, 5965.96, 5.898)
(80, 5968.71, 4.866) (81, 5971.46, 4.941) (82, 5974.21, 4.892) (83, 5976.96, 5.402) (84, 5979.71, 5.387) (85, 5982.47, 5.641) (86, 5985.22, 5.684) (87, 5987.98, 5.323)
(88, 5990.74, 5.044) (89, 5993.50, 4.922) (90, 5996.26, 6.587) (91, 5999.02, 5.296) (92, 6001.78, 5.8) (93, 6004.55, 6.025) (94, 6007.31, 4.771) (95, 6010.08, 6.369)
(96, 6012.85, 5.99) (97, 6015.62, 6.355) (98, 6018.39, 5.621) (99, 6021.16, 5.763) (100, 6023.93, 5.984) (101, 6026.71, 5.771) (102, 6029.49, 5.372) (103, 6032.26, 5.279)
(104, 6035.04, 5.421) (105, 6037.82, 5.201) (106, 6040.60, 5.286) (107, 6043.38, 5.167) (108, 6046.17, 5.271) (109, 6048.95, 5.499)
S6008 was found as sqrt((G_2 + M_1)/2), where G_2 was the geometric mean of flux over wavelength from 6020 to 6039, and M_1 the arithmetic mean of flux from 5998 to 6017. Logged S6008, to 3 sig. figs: 2.38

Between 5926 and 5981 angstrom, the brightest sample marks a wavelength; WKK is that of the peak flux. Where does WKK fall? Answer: 5960.47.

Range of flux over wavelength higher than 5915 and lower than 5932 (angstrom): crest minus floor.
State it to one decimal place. 1.8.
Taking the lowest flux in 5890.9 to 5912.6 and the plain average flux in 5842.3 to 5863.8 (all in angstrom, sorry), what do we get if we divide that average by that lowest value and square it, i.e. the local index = 1.03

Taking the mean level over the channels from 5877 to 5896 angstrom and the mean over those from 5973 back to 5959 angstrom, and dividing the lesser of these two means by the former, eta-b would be 1.000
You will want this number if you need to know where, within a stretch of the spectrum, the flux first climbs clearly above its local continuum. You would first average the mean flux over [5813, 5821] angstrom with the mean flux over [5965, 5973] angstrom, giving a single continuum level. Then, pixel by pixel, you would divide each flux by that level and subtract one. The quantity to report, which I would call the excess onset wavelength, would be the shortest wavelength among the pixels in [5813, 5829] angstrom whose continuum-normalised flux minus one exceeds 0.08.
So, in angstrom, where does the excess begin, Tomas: 5819.43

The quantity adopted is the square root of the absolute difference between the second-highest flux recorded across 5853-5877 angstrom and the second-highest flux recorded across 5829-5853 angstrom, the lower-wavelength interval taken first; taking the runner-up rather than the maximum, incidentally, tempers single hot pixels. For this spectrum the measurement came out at 0.57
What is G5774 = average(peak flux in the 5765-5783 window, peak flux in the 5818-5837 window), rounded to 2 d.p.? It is 6.80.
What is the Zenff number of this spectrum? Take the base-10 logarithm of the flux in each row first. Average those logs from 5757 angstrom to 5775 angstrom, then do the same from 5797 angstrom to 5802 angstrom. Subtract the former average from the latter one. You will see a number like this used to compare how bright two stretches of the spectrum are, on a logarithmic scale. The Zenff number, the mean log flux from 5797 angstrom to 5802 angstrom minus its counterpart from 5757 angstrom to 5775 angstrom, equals -0.05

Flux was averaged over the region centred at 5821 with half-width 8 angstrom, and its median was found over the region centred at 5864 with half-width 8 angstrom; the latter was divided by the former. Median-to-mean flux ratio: 1.02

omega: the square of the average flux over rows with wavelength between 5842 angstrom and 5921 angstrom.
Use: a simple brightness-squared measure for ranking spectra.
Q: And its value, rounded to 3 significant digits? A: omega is 29.1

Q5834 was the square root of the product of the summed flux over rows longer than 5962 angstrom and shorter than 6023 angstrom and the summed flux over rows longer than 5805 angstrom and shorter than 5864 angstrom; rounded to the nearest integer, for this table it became 120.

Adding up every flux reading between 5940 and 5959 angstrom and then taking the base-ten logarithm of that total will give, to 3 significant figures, 1.52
